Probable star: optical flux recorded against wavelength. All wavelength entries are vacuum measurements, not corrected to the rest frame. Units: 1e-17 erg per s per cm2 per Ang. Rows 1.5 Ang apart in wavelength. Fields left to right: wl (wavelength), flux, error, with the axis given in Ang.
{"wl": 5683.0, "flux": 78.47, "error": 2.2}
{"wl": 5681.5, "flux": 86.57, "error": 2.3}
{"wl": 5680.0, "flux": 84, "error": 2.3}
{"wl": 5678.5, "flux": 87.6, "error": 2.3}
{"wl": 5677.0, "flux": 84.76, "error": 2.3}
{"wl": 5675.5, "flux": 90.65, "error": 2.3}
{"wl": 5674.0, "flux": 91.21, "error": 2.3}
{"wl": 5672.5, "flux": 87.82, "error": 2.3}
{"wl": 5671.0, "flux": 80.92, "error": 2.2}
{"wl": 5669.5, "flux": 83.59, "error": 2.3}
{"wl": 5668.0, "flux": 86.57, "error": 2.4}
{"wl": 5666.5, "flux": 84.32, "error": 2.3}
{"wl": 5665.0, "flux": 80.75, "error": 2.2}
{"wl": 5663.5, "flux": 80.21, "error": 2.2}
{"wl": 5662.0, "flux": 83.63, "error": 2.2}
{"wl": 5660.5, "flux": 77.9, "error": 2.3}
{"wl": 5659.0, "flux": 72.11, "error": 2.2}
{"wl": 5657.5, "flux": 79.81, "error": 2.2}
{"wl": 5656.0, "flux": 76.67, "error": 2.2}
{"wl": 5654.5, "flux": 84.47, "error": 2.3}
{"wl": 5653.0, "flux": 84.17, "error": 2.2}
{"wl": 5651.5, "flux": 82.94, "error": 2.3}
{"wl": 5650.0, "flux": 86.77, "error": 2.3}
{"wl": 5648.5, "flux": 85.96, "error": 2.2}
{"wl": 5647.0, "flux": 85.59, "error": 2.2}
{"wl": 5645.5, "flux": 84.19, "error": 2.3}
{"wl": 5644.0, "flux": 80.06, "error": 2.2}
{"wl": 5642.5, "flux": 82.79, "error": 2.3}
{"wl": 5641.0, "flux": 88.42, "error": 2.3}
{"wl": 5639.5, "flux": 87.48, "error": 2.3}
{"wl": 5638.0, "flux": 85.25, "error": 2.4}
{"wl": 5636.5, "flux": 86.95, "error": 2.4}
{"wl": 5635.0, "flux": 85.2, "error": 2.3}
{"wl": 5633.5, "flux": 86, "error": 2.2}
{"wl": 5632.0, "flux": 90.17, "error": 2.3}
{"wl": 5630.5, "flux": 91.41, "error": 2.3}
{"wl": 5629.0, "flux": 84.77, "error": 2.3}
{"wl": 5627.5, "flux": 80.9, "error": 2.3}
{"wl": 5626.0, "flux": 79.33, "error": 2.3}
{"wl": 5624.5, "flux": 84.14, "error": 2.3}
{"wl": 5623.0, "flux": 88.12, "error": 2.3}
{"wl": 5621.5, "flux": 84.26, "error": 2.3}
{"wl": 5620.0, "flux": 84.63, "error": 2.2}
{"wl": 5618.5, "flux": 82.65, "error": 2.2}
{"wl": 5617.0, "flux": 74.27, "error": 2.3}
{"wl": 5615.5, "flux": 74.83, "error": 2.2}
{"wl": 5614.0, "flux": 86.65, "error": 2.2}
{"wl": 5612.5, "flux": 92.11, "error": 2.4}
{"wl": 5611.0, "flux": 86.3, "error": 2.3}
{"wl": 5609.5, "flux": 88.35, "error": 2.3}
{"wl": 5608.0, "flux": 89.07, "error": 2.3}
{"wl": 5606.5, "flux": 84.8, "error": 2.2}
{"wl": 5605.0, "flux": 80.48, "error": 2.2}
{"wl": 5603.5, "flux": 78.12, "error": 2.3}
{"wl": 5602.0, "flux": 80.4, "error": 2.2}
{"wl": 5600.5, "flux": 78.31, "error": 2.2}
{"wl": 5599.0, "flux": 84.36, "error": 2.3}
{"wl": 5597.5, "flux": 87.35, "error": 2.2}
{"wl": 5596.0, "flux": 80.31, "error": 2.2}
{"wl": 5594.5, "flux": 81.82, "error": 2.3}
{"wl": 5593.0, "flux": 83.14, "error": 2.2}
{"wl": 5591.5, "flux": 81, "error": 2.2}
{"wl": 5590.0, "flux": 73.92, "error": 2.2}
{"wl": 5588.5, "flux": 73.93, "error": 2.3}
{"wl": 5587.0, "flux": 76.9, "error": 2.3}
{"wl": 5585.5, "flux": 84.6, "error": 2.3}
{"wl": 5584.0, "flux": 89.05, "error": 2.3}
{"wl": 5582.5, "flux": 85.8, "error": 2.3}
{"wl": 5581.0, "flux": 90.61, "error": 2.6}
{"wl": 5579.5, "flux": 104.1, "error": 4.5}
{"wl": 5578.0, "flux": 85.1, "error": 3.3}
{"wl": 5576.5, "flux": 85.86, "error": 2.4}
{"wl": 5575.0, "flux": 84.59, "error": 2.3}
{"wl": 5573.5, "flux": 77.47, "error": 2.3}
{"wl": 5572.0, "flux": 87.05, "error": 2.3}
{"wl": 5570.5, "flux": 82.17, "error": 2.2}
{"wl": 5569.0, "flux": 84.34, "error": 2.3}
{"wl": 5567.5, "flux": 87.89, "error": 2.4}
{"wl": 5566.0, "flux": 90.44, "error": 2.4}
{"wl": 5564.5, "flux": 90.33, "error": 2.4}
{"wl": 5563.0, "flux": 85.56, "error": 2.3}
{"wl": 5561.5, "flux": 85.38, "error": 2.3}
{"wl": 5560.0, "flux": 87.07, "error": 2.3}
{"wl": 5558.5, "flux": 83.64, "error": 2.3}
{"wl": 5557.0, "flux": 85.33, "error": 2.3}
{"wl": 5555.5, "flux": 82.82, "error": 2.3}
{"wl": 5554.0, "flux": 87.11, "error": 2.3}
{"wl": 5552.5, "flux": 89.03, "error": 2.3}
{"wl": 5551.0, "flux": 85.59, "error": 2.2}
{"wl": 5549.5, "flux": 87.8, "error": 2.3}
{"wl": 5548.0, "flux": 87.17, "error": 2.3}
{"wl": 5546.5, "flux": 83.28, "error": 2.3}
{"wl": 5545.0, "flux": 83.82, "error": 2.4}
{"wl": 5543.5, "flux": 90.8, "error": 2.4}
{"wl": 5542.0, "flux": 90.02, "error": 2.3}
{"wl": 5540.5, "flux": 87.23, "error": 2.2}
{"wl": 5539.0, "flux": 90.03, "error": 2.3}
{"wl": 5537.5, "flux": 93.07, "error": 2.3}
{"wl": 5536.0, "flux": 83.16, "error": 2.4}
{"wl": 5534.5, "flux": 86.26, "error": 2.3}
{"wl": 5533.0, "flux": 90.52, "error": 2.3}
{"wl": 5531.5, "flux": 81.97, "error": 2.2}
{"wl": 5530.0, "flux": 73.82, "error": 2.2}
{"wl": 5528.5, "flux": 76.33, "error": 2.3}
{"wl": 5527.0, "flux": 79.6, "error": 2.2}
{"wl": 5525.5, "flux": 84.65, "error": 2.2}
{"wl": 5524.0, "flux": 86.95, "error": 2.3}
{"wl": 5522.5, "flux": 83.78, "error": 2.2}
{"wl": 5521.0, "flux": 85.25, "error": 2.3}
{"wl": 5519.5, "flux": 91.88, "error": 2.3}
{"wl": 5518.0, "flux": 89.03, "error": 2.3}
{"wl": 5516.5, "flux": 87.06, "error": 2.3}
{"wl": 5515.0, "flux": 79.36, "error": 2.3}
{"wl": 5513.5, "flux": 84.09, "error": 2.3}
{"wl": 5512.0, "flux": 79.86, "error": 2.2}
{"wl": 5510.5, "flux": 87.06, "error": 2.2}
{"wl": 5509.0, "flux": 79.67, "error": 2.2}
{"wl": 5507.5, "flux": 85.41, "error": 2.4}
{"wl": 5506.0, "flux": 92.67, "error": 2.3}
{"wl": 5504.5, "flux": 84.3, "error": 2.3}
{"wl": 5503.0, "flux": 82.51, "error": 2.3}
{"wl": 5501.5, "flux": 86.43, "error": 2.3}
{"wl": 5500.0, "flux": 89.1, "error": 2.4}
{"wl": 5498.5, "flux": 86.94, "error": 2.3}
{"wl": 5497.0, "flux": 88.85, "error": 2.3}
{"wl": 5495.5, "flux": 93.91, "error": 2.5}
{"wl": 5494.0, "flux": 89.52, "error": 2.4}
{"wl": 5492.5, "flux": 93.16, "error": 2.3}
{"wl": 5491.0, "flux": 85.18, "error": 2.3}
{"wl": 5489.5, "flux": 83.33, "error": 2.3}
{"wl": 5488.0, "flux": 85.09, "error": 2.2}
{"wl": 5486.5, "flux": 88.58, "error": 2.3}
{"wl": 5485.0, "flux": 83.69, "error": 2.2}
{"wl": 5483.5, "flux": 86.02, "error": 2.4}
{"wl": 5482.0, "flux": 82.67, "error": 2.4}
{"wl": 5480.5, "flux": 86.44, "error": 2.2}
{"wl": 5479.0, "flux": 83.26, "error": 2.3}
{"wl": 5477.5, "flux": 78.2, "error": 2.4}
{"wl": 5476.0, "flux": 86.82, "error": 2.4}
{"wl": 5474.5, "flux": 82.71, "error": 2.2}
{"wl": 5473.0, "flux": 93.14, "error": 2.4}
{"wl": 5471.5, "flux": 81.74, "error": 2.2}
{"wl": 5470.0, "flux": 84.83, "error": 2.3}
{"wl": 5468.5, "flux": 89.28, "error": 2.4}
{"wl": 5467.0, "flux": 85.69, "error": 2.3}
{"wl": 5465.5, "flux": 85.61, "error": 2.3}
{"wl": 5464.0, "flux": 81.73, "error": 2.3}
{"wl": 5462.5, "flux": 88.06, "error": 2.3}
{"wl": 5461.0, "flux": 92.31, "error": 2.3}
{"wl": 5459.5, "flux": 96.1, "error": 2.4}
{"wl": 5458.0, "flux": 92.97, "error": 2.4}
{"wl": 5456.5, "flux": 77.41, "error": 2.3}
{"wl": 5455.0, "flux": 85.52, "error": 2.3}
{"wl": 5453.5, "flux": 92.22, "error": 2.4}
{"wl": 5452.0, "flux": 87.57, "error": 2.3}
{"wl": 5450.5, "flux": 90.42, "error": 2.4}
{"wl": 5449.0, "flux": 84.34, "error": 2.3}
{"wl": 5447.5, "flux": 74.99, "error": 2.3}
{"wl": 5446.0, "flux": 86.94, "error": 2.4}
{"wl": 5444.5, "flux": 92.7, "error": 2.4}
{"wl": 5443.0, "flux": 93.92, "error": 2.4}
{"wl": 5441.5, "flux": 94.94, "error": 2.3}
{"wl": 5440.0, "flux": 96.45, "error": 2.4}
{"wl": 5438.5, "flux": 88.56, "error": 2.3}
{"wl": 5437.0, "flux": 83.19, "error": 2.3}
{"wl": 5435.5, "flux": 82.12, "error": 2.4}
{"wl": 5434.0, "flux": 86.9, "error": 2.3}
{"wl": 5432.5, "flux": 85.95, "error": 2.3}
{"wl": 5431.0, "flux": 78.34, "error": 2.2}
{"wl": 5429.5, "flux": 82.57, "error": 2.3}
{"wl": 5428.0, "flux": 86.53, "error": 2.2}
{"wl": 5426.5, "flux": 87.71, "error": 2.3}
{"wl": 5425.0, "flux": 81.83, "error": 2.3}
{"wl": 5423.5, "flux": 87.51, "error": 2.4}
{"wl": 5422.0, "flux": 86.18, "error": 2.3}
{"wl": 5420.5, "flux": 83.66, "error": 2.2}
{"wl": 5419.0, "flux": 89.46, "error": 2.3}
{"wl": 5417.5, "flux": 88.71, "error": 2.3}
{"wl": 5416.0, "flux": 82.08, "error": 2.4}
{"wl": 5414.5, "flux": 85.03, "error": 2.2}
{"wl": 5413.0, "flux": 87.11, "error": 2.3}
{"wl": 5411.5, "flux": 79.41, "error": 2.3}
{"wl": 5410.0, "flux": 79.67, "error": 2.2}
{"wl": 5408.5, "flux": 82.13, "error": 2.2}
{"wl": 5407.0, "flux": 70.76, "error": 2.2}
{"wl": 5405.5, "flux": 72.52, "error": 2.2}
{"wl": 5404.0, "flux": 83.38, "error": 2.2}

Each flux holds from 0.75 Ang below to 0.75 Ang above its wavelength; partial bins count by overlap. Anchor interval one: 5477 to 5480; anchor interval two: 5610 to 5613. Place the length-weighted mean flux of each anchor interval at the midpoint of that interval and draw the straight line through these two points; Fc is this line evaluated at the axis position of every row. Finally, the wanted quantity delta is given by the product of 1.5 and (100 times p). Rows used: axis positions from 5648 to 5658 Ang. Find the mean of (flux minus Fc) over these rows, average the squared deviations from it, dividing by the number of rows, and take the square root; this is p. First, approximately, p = 3.4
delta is 517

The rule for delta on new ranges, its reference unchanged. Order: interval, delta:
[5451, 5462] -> 862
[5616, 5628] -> 580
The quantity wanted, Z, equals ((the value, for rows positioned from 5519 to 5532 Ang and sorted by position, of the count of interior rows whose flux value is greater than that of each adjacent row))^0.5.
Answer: 1.0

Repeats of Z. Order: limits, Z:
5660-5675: 1.4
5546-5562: 2.0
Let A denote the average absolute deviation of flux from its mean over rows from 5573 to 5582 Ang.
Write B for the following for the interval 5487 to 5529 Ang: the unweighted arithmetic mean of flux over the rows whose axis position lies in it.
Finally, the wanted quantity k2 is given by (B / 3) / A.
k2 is 4.6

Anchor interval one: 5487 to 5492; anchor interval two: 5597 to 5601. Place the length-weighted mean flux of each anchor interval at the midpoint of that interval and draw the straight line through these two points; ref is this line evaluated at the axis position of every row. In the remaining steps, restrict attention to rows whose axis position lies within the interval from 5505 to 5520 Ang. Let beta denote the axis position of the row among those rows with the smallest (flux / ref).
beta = 5515.0 Ang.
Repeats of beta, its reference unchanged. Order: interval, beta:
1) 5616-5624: 5617.0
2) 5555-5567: 5555.5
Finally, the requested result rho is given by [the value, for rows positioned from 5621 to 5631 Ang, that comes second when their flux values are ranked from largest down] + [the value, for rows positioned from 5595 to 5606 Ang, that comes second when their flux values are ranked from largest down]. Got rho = 172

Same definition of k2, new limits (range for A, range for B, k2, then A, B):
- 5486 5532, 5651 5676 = 7.6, 3.65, 82.8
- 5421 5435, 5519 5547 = 10.9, 2.61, 85.4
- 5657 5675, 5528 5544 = 7.5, 3.79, 85.7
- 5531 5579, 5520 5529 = 10.8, 2.56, 82.8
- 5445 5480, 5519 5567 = 6.9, 4.17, 85.9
